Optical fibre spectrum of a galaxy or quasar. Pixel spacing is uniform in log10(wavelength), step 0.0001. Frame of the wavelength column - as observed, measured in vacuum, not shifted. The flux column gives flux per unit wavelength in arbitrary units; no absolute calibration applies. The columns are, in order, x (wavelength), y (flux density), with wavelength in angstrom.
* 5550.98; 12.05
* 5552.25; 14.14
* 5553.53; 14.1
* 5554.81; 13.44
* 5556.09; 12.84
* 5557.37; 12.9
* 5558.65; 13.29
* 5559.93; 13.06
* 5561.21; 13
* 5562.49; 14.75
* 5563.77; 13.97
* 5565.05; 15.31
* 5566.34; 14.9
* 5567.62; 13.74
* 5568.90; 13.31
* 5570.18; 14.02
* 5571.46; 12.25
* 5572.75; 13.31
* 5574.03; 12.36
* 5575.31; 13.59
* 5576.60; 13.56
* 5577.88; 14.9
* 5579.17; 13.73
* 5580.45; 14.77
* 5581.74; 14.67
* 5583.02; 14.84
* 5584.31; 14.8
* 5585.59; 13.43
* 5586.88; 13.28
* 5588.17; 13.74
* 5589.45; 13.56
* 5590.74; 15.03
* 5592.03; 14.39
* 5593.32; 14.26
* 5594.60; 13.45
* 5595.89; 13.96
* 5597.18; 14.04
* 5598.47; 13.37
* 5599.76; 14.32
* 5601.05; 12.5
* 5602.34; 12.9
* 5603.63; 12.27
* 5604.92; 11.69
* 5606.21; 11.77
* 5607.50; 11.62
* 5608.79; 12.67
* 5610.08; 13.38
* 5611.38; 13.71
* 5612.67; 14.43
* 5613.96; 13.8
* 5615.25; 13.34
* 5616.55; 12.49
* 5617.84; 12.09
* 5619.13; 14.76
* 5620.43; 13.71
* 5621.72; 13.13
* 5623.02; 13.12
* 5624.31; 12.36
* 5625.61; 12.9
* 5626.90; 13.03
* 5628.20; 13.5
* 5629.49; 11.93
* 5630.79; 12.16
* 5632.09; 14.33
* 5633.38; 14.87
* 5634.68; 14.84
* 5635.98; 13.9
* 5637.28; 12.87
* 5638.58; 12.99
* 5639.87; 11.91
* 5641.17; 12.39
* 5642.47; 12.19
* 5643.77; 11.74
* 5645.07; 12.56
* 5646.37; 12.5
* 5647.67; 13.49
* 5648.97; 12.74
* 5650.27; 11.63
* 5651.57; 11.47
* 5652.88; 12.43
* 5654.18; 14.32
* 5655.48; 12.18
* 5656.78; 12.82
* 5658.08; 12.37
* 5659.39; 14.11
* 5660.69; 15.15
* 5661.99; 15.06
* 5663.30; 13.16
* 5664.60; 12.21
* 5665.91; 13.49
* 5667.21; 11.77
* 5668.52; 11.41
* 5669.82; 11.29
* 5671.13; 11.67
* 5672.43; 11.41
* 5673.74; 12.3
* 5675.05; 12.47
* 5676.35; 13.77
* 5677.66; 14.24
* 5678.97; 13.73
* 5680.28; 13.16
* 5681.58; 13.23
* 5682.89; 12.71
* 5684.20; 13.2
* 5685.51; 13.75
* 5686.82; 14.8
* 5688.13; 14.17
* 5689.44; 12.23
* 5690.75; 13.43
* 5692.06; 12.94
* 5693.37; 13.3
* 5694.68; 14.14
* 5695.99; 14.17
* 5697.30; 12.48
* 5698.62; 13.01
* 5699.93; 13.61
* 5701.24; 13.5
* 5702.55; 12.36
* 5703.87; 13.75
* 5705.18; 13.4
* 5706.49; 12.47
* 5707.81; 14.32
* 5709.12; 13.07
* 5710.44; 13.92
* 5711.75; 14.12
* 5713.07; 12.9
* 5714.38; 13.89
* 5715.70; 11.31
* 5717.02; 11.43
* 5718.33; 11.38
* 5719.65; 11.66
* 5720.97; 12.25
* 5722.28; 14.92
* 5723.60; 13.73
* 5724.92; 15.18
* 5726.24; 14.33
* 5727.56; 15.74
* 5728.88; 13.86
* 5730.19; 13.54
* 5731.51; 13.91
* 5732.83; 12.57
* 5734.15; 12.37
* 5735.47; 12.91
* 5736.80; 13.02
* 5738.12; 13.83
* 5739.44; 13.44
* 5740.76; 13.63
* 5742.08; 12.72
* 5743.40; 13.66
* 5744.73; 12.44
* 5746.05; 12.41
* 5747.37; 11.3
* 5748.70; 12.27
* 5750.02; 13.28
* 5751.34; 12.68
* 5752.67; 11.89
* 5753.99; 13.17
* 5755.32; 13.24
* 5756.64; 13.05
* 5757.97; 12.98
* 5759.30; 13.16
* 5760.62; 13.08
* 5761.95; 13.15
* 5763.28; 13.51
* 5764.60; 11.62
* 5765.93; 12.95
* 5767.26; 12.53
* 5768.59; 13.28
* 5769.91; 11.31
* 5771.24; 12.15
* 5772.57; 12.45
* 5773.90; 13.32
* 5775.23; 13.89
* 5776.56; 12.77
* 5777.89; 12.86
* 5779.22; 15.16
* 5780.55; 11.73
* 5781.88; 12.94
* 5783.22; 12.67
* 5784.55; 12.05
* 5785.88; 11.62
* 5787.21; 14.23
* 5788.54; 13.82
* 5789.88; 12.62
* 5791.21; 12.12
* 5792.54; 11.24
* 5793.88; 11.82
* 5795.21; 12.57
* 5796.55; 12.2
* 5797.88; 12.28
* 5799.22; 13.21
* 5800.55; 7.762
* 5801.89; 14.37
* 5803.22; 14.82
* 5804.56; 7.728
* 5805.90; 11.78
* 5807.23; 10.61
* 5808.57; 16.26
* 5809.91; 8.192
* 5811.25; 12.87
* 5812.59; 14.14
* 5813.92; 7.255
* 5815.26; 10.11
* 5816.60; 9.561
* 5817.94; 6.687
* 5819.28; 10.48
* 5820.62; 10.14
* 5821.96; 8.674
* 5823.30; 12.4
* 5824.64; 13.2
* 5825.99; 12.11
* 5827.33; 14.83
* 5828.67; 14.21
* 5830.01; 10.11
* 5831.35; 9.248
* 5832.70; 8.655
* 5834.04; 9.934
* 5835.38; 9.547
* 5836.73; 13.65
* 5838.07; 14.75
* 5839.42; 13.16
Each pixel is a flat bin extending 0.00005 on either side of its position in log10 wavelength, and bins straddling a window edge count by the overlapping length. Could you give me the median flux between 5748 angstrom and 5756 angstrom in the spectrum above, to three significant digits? 12.9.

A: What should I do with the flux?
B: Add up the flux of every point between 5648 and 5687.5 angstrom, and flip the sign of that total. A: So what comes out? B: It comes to -388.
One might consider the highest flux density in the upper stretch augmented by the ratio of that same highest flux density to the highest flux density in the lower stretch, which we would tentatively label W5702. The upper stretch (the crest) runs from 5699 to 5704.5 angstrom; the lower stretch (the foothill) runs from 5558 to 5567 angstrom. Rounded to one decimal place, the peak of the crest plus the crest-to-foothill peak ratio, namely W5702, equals 14.6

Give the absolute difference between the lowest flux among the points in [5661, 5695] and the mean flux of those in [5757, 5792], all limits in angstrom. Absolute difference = 1.6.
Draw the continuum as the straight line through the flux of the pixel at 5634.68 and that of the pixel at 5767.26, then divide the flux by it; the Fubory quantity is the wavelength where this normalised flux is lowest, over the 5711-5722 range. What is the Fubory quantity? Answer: 5715.70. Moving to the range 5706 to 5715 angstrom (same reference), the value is 5706.49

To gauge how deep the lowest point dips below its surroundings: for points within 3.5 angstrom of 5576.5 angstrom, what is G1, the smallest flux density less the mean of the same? -1.3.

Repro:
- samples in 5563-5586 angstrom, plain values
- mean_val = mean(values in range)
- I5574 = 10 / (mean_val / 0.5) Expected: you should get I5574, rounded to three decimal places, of 0.358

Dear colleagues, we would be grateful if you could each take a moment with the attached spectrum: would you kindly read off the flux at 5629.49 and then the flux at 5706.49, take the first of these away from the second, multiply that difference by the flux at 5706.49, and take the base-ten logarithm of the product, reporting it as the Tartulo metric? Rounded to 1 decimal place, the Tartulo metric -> 0.8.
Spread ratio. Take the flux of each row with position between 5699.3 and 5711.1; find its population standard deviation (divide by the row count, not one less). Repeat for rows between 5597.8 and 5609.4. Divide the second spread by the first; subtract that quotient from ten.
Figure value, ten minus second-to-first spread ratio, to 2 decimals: 8.63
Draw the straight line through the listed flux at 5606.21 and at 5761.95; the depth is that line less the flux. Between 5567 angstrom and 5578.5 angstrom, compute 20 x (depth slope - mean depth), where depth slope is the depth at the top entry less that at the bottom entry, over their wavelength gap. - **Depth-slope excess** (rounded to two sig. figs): 37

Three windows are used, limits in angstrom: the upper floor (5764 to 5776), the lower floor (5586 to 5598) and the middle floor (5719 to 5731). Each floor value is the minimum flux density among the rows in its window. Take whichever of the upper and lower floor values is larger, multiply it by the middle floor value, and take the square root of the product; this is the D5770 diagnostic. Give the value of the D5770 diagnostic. 12.4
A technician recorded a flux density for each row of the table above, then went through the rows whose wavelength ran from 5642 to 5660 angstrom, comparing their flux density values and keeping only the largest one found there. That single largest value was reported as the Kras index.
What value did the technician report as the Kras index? 14.32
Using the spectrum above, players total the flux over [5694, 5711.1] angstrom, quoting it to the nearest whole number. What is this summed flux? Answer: 174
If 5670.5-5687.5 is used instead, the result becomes 170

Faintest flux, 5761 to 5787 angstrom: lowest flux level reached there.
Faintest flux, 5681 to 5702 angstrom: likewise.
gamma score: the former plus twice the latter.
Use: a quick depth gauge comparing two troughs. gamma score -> 36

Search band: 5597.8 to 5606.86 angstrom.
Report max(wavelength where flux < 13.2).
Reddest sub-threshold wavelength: 5606.21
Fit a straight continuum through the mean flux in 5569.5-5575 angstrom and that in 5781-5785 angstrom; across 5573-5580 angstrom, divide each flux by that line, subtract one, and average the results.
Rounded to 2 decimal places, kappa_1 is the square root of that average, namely 0.22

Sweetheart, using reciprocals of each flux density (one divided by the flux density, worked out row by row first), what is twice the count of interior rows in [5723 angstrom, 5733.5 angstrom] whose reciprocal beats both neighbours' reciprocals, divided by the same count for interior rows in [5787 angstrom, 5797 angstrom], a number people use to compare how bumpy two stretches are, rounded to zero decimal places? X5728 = 4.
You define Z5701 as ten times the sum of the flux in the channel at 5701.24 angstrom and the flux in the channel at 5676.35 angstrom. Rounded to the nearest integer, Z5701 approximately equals 273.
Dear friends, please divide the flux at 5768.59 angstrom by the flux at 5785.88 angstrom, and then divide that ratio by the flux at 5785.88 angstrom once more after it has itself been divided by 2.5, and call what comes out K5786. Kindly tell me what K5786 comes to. 0.25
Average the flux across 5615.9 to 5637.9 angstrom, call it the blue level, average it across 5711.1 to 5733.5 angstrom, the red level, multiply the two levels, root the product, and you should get 13.3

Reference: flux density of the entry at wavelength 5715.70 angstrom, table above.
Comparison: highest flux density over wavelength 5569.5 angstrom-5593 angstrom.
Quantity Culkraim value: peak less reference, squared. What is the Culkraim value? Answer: 14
